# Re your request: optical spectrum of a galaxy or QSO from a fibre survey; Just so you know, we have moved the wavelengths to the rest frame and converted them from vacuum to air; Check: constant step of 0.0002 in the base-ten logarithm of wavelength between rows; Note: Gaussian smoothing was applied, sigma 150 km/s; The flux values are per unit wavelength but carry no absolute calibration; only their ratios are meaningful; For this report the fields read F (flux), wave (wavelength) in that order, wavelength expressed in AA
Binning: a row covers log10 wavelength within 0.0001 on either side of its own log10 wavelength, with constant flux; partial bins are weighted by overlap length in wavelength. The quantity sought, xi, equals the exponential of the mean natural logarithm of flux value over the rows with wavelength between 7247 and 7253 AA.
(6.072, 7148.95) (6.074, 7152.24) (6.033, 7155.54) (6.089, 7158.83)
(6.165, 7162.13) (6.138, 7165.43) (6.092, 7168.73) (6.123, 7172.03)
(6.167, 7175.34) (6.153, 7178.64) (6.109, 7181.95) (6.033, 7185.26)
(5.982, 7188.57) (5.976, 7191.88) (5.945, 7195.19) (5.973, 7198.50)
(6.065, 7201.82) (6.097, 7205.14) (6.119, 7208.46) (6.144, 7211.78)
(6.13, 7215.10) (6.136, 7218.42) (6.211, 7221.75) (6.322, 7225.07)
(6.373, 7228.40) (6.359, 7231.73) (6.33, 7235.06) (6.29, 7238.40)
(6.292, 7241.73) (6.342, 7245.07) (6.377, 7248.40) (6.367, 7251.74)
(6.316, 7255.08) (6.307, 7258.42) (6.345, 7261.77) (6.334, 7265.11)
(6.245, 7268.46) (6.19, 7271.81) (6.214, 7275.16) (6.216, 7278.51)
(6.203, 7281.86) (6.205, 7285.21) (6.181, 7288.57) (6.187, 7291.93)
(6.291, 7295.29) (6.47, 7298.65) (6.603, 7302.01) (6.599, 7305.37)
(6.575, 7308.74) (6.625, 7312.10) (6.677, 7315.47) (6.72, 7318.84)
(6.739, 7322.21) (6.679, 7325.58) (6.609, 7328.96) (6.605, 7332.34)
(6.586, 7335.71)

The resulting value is 6.37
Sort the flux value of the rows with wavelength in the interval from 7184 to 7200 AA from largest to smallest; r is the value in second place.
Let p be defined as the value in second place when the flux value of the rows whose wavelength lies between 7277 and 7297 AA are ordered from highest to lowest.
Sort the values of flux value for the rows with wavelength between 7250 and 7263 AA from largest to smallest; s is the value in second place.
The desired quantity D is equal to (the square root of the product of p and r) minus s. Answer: -0.2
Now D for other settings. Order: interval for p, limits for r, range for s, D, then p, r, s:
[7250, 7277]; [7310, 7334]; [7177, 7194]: 0.4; 6.345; 6.72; 6.109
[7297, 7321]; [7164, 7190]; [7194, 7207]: 0.3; 6.677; 6.153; 6.065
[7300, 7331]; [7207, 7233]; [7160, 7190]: 0.4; 6.72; 6.359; 6.165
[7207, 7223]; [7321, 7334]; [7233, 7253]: 0.0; 6.144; 6.679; 6.367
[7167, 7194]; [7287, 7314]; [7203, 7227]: 0.2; 6.153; 6.603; 6.211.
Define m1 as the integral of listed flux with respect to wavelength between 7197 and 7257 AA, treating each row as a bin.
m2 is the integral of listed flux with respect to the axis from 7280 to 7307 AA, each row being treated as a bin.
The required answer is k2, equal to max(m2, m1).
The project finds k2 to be 374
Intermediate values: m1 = 374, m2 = 171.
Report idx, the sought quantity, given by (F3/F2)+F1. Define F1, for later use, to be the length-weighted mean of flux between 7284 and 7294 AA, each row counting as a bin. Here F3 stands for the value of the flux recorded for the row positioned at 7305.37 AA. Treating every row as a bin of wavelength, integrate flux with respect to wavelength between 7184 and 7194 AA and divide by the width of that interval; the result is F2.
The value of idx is 7.29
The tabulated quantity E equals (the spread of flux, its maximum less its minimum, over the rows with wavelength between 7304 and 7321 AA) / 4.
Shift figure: 0.036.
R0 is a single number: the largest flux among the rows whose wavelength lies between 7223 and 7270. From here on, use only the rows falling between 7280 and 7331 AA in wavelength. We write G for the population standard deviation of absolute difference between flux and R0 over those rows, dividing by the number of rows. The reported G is 0.077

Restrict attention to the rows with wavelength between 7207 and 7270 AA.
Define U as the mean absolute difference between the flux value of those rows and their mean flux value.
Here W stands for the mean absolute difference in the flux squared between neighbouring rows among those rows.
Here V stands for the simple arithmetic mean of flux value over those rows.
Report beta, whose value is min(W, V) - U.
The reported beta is 0.387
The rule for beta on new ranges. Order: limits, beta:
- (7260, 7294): 0.268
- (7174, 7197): 0.370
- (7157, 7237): 0.419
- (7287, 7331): 0.651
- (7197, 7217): 0.403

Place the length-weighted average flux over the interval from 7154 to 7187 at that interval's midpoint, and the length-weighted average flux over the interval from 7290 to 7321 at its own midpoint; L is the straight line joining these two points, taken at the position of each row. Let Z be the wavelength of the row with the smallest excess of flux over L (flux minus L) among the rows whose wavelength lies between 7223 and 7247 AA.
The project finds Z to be 7241.73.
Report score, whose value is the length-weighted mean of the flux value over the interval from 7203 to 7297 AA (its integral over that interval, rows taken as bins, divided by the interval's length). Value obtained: 6.25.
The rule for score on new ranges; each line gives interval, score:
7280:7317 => 6.42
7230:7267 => 6.33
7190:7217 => 6.06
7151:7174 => 6.10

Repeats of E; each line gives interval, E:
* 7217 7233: 0.059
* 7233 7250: 0.022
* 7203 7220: 0.012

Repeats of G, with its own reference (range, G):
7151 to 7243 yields 0.117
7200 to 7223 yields 0.042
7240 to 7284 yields 0.064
